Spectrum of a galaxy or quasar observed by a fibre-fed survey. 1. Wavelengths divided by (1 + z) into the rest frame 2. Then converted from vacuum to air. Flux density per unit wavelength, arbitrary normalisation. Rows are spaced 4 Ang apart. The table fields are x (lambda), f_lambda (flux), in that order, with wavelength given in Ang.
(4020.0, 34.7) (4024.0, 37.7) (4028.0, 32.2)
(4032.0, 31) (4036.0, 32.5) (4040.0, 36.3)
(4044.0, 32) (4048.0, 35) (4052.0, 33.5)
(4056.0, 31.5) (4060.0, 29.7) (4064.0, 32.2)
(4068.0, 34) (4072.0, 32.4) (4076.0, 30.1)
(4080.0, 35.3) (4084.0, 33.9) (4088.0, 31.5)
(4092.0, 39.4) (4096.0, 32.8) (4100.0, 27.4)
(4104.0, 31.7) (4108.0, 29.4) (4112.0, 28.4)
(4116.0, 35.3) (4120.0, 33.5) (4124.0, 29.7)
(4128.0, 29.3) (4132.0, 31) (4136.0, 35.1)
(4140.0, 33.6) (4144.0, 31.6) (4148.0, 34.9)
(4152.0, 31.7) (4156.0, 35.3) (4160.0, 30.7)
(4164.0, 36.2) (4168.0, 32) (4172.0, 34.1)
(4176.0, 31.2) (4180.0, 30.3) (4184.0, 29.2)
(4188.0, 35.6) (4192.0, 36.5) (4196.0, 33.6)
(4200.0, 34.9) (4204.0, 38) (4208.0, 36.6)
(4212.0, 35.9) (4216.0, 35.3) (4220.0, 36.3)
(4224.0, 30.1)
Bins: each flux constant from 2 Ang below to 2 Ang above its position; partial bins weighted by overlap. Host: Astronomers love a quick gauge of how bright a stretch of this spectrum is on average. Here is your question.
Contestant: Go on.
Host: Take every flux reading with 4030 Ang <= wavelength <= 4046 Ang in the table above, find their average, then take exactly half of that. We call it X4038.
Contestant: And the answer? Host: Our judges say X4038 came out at 16.5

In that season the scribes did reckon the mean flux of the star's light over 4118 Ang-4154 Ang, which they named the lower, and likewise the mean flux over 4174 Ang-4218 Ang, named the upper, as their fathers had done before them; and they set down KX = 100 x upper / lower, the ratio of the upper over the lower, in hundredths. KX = 106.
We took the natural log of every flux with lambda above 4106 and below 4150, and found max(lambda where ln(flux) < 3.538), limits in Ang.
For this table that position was 4144.0 Ang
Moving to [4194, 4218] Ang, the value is 4196.0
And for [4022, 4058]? 4056.0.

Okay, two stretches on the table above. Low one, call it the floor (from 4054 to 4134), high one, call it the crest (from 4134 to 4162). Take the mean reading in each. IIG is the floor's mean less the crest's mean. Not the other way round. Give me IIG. -1.3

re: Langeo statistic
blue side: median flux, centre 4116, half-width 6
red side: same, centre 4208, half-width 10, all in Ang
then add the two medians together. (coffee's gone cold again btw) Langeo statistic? 69.4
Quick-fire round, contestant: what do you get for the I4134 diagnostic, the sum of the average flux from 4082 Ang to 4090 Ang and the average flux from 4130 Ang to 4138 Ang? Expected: 66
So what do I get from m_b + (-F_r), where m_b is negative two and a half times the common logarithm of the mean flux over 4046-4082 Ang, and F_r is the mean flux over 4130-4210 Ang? -37.4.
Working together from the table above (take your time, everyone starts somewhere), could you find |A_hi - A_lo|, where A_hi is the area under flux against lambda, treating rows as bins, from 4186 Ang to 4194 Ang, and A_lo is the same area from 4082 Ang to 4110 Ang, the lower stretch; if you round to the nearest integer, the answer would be 616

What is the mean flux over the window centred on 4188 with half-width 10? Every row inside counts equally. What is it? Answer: 33.0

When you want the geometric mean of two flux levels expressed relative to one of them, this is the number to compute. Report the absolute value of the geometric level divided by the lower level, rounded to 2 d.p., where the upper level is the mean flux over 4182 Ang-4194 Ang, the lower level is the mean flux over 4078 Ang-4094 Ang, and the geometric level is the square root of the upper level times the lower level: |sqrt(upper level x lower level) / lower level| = 0.98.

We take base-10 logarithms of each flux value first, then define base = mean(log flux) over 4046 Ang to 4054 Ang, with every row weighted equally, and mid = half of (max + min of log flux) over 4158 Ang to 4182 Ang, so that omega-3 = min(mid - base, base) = -0.014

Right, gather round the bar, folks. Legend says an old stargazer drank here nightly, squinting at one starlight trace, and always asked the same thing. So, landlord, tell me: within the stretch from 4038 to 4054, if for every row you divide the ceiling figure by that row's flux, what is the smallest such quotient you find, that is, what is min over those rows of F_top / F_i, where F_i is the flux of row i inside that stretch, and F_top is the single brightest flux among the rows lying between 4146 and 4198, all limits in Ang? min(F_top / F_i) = 1.01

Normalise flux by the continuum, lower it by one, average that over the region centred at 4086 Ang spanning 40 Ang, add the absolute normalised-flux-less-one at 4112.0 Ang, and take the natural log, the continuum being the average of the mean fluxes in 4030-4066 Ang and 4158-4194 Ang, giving -2.0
